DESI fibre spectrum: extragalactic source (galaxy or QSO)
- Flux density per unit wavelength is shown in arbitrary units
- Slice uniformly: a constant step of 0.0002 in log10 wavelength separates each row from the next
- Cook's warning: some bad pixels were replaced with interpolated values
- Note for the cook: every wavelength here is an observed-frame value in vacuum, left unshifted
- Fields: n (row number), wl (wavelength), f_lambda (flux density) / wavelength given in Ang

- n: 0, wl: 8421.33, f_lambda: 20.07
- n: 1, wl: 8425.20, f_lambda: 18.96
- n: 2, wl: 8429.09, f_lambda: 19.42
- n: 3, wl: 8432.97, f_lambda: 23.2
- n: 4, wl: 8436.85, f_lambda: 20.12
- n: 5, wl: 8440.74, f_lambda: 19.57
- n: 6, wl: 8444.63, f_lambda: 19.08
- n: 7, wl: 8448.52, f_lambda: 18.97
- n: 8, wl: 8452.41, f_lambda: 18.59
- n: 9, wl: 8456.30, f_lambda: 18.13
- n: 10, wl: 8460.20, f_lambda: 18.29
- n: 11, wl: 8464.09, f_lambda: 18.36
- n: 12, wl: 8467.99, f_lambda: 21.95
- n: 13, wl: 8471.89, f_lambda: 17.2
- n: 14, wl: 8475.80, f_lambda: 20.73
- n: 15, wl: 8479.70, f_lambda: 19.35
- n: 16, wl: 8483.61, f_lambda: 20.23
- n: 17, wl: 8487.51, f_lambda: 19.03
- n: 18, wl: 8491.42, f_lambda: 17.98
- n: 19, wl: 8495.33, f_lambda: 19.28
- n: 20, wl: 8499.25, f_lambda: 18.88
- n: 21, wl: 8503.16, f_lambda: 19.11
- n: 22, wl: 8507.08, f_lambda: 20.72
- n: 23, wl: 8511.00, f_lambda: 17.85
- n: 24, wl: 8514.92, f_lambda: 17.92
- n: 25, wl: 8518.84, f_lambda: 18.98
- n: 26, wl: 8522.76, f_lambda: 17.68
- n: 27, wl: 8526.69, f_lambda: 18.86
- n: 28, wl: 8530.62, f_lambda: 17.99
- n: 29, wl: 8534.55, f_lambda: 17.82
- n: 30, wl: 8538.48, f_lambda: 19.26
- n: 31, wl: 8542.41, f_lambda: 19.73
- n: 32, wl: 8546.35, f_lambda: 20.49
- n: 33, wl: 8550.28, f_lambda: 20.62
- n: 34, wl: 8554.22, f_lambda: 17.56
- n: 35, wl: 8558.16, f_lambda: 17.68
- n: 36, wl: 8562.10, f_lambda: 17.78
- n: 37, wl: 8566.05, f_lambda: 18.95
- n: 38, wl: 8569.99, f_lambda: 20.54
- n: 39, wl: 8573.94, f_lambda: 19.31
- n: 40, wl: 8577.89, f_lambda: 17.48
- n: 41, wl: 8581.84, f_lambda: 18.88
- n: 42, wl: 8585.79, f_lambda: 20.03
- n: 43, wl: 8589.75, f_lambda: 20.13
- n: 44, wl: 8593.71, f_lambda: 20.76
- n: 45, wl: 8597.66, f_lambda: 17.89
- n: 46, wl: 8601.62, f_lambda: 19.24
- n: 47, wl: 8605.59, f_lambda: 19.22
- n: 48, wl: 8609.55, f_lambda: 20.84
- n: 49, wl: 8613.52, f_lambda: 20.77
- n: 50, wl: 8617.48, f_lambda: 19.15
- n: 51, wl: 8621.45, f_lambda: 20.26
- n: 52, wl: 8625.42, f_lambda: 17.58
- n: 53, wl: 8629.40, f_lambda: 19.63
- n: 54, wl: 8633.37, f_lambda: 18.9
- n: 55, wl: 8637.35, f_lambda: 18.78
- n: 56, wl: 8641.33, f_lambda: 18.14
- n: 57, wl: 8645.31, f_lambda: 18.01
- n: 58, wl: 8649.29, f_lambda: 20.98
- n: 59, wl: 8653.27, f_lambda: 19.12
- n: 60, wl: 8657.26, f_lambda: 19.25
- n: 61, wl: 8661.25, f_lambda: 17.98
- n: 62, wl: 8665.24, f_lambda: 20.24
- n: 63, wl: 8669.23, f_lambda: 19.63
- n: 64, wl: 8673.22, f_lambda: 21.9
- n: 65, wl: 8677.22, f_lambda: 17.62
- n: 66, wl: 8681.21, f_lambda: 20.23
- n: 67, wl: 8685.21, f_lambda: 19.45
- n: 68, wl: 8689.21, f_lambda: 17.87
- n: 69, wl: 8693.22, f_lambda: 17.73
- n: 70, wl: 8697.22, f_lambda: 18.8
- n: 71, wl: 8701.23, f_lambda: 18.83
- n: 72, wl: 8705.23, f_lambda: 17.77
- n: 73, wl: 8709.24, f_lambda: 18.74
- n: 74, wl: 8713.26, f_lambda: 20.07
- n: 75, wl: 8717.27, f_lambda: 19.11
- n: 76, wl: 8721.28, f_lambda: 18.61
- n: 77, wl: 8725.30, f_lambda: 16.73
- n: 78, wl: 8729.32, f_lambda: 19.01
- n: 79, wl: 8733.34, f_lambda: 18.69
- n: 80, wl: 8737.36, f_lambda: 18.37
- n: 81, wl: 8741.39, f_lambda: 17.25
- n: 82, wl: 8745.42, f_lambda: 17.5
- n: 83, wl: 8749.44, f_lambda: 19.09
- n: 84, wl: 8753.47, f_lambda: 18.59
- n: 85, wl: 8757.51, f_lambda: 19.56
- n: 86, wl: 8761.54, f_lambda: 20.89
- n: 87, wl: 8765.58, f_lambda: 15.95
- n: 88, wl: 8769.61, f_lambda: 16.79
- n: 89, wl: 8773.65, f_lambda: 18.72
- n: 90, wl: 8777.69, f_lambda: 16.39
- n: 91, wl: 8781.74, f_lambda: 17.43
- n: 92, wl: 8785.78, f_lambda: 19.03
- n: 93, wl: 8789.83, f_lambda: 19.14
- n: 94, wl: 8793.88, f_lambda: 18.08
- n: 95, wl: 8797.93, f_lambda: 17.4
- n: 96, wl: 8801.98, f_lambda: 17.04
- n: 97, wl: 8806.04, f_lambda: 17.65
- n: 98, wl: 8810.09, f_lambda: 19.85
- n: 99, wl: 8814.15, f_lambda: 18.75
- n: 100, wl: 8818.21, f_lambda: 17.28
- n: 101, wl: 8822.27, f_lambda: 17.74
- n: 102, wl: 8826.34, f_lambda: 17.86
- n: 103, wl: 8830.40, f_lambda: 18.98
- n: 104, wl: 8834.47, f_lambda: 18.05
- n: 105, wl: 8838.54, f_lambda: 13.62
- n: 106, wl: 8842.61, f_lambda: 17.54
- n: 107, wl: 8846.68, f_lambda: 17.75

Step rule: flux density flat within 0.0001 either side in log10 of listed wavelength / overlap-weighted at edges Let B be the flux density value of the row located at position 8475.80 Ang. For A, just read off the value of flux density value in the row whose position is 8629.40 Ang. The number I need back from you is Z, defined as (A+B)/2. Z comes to 20.2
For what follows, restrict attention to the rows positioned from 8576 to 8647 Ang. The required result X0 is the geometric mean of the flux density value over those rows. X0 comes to 19.2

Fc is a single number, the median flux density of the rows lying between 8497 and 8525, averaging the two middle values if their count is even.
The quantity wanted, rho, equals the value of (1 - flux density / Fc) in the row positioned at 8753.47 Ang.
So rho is 0.015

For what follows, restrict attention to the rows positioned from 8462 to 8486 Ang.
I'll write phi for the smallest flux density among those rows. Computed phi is 17.2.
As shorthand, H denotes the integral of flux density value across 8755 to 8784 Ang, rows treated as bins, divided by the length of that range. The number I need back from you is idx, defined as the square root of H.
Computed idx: 4.24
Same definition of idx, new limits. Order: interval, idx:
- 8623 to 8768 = 4.33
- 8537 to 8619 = 4.40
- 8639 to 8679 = 4.39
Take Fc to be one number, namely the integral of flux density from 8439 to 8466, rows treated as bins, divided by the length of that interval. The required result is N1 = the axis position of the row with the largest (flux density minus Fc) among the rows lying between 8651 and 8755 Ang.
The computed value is 8673.22 Ang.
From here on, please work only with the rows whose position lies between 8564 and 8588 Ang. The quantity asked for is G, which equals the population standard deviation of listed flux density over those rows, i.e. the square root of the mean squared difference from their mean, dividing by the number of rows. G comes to 0.97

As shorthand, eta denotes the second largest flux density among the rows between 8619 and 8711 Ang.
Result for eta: 20.98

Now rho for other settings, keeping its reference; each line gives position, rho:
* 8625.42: 0.069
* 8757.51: -0.036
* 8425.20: -0.004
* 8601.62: -0.019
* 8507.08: -0.097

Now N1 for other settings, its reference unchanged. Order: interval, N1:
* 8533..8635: 8609.55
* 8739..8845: 8761.54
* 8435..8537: 8467.99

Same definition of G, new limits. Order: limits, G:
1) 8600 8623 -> 0.73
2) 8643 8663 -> 1.09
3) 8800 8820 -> 1.05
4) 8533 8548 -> 0.97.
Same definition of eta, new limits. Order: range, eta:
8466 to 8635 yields 20.84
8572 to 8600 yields 20.13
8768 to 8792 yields 19.03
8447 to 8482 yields 20.73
